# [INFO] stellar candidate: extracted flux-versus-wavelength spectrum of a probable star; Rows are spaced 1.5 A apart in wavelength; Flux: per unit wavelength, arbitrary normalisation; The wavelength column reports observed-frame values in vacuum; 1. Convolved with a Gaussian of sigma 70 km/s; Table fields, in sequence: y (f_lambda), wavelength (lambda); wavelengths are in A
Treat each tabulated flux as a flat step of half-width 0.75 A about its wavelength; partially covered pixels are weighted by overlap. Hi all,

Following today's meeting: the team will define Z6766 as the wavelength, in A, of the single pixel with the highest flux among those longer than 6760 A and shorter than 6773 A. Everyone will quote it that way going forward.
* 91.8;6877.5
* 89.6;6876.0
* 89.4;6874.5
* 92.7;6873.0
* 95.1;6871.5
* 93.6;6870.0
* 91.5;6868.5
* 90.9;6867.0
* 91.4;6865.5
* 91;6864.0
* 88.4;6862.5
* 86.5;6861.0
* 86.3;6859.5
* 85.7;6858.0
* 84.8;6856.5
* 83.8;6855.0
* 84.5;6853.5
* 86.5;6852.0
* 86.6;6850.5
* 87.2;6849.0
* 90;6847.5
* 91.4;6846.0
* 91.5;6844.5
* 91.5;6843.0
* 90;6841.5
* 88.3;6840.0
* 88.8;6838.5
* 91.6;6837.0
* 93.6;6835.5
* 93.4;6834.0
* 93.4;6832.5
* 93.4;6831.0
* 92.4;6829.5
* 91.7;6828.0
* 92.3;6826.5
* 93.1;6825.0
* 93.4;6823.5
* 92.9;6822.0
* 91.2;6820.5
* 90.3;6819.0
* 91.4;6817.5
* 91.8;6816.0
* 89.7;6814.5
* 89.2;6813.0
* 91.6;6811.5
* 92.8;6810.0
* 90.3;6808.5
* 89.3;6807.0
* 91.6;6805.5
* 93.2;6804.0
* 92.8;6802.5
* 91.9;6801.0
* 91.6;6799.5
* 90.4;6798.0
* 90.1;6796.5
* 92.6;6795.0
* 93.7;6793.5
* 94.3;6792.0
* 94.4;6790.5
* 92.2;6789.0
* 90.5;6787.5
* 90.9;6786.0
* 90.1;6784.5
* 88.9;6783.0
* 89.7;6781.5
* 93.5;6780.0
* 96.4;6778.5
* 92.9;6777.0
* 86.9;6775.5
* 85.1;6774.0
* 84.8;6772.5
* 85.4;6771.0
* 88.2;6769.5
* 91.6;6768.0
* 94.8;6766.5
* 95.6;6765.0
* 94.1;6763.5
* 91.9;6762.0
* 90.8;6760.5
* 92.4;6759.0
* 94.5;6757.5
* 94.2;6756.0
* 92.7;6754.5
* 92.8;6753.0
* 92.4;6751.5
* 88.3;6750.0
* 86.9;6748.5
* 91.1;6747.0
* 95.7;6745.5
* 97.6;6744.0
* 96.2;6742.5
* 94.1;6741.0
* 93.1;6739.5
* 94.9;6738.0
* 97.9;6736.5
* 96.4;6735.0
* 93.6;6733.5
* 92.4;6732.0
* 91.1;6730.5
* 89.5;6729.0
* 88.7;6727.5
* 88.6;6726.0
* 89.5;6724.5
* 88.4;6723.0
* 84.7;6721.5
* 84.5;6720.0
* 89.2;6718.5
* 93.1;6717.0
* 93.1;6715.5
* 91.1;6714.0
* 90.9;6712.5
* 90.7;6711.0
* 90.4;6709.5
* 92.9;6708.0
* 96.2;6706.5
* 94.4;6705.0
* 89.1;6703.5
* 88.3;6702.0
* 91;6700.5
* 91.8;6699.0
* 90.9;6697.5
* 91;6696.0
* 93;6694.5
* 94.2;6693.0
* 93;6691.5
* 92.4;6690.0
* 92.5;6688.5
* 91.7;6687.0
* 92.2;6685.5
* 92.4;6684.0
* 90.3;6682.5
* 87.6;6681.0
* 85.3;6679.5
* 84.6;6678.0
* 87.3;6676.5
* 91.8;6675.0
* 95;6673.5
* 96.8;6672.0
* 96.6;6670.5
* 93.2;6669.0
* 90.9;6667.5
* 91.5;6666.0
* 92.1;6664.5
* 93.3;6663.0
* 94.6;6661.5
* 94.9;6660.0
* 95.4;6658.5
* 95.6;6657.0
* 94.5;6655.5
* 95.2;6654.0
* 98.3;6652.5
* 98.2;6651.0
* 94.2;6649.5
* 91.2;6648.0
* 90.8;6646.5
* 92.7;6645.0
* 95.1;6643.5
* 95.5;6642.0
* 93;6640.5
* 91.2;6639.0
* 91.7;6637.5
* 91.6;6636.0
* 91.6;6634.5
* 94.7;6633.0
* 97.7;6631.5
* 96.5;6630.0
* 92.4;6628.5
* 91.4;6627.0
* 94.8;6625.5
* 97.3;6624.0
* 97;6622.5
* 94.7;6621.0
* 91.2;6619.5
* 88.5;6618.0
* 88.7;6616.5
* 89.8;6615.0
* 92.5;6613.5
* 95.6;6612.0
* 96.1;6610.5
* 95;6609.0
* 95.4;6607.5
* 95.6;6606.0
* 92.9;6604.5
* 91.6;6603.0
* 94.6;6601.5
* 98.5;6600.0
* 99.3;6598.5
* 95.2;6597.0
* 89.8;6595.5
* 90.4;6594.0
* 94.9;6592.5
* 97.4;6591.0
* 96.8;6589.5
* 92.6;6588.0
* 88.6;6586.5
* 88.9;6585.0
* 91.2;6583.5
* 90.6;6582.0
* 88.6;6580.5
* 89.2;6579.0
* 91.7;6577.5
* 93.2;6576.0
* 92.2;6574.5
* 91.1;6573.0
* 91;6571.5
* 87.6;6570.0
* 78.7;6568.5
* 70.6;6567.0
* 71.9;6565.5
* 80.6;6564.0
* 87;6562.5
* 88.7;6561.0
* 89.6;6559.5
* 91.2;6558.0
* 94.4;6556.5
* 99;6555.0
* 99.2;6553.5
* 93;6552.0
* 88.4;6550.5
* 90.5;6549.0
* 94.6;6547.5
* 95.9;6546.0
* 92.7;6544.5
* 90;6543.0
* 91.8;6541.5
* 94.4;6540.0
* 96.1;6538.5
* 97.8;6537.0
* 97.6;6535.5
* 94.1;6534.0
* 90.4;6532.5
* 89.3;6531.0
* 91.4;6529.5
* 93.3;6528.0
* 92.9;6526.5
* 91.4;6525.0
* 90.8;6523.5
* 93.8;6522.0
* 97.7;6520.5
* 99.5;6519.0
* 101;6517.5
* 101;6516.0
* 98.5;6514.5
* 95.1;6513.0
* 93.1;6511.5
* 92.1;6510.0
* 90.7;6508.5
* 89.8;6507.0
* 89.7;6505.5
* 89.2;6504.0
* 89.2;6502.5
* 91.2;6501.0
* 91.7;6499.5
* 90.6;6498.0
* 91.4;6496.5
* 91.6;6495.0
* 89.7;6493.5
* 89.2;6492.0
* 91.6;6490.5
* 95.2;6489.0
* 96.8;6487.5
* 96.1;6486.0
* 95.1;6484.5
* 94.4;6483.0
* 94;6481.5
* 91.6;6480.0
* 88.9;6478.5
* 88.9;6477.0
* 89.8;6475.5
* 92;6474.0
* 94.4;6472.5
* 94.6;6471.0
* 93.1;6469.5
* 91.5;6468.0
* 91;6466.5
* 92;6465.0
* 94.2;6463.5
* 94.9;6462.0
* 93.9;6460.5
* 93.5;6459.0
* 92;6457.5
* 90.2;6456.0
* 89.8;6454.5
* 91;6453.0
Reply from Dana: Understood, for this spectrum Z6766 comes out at 6765.0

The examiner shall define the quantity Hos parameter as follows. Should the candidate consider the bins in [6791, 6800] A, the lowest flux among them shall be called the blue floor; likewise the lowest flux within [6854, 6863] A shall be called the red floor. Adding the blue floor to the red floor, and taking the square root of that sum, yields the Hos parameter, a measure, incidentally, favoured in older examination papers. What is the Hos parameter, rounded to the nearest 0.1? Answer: 13.2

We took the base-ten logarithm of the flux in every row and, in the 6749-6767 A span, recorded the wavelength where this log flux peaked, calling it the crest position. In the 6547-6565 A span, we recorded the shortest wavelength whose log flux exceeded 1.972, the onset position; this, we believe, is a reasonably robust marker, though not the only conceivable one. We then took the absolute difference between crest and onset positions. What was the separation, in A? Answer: 217.5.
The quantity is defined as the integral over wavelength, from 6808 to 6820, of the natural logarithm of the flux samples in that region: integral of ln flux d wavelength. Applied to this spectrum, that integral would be 54.1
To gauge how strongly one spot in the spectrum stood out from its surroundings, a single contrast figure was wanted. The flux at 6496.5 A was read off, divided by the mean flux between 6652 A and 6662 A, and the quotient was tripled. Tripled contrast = 2.87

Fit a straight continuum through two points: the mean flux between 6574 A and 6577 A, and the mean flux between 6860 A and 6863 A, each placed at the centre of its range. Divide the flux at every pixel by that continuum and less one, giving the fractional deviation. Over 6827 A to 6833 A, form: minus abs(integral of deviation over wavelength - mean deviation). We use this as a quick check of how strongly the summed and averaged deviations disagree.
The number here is -0.27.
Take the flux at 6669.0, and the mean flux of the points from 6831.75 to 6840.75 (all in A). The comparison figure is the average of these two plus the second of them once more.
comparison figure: 184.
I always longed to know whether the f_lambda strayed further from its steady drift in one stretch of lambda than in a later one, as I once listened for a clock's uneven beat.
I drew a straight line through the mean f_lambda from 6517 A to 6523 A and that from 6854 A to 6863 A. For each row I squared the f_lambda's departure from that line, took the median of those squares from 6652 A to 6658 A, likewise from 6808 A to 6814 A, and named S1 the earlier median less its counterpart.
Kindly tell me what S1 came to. -6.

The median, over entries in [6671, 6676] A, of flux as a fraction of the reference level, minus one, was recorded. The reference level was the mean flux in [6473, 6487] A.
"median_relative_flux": 0.03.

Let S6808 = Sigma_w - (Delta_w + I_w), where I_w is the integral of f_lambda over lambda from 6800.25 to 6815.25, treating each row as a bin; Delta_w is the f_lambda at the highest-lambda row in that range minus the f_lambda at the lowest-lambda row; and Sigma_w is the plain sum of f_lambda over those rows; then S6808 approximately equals -454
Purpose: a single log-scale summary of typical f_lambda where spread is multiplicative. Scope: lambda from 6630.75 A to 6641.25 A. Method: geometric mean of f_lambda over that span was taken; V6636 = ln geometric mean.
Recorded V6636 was 4.53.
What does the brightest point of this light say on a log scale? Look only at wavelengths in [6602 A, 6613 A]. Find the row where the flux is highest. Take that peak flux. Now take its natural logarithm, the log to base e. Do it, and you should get 4.57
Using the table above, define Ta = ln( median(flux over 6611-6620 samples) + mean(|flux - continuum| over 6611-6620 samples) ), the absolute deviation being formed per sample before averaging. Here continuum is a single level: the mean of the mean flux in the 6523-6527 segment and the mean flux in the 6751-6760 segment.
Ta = 4.53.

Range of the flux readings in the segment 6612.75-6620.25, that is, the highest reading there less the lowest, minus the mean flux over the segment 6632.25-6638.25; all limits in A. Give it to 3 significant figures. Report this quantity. -88.4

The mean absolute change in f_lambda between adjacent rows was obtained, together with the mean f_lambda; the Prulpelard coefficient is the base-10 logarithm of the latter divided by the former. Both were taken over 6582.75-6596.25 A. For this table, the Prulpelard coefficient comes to 1.59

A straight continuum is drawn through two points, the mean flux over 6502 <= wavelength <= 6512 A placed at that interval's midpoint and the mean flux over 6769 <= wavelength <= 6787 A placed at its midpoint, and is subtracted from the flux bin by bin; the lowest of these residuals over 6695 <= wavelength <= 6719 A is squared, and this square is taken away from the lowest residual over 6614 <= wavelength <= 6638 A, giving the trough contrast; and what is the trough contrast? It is -4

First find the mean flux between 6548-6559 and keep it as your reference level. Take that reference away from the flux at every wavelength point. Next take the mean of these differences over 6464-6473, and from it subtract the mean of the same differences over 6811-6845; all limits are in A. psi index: 1.2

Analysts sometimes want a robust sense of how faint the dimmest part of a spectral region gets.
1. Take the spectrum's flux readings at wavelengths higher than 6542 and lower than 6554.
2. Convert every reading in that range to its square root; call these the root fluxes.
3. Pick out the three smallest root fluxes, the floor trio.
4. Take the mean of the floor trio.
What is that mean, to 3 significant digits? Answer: 9.47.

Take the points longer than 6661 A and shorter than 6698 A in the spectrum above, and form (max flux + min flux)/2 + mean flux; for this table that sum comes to 182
